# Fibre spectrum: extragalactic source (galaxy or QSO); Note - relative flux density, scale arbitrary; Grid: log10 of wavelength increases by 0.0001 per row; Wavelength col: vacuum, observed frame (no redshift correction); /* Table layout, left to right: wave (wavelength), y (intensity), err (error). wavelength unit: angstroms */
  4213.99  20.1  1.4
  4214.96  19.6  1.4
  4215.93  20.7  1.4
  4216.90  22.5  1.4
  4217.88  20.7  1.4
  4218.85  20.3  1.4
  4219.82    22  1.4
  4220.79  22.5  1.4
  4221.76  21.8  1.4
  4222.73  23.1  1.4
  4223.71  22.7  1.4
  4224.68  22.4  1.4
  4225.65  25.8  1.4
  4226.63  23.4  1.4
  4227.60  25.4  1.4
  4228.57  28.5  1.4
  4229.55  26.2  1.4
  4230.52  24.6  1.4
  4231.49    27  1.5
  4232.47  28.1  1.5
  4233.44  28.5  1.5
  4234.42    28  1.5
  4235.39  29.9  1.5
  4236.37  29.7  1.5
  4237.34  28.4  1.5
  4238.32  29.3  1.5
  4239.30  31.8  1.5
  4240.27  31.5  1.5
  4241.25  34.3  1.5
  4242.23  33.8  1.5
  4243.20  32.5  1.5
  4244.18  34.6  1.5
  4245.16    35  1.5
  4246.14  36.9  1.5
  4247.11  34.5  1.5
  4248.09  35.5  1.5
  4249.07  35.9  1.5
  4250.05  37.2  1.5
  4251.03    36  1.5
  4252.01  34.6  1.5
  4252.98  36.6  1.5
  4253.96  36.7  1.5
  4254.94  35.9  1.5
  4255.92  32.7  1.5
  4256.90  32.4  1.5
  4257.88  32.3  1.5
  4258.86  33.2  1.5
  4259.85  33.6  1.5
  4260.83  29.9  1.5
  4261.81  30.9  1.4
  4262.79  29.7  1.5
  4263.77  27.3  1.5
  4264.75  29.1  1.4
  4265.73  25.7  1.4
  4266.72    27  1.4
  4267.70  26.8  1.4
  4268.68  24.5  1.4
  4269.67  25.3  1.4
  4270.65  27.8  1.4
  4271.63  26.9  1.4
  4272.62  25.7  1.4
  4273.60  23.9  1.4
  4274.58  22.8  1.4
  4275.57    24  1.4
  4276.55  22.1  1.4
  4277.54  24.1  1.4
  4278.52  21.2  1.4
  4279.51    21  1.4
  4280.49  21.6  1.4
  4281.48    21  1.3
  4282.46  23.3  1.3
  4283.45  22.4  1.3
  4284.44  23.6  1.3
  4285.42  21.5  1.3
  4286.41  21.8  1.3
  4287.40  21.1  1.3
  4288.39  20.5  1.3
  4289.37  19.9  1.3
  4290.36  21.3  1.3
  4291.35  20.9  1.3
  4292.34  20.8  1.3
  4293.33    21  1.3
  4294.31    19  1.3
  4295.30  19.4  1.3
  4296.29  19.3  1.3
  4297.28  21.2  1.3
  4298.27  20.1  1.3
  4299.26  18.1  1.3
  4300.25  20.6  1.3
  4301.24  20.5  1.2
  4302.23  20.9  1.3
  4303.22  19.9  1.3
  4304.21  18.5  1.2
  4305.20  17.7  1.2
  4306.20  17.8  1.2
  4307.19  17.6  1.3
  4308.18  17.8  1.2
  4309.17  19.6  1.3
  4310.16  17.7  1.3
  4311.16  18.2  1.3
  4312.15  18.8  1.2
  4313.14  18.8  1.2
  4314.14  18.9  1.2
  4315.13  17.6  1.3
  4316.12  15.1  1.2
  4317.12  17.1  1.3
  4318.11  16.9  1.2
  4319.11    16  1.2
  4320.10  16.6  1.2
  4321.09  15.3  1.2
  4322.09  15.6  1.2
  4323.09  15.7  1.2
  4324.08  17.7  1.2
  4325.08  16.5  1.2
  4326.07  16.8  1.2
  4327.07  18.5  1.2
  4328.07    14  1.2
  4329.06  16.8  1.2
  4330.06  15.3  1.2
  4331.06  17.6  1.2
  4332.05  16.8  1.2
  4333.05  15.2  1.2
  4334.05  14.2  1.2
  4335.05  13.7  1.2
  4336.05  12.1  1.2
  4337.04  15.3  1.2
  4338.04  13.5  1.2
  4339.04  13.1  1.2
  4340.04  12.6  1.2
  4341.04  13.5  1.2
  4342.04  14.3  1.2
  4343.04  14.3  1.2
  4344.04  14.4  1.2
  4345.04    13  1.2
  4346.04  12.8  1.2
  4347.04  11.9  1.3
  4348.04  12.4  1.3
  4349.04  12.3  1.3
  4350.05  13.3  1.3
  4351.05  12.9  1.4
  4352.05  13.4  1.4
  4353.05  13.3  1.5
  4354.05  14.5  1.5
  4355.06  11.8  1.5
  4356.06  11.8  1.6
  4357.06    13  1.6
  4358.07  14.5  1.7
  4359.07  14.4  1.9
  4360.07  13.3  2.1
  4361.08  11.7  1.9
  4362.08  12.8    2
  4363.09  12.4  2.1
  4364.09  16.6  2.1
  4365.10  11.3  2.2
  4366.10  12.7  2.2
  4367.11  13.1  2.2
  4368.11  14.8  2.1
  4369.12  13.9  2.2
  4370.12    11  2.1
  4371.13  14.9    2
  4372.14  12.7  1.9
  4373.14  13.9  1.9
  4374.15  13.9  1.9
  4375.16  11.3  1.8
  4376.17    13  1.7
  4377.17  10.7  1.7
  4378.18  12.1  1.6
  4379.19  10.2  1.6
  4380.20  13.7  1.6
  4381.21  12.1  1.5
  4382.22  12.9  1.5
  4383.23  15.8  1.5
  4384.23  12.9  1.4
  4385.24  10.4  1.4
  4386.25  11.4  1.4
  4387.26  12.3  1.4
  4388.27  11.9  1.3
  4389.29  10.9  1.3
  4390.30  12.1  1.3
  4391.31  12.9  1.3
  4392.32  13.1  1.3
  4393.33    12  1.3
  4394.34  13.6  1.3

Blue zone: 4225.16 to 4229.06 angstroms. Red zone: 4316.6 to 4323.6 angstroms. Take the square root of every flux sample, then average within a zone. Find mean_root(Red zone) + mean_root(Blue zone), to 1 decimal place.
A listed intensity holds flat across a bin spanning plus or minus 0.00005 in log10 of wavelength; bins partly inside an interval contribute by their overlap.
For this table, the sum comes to 9.1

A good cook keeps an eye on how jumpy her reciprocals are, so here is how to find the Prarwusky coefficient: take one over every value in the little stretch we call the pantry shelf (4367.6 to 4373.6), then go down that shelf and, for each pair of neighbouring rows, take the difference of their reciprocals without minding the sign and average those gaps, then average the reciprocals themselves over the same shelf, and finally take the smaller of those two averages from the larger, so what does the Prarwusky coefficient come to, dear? 0.06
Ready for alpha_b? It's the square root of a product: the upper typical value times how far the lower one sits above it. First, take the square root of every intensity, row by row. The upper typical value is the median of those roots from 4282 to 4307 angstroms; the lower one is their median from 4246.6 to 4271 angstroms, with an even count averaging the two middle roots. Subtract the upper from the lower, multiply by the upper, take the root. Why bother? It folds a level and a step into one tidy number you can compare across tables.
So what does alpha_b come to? 2.3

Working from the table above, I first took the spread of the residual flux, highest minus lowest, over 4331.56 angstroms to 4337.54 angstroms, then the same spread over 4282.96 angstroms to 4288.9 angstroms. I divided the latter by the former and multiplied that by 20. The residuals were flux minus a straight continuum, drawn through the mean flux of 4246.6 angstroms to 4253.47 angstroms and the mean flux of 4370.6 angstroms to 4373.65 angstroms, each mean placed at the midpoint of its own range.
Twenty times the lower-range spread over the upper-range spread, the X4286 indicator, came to 12.0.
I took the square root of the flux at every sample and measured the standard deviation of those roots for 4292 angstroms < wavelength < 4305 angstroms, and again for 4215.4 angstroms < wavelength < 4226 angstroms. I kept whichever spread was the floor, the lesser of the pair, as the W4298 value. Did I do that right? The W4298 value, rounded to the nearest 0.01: 0.11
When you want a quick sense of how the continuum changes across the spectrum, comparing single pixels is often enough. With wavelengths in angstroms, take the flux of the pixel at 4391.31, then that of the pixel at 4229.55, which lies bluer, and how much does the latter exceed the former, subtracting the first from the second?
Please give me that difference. 13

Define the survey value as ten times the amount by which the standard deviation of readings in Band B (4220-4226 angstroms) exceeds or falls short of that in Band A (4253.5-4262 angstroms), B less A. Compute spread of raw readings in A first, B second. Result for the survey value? -7.5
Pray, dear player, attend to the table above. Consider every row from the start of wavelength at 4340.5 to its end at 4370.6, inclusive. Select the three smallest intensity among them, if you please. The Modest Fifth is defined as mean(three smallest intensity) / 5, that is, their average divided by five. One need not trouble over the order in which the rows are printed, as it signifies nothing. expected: 2.3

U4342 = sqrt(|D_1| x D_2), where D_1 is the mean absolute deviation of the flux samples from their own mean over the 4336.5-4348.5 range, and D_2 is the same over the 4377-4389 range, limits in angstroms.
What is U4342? 0.93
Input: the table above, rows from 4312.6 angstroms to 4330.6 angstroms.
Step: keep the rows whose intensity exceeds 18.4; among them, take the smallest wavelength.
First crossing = 4313.14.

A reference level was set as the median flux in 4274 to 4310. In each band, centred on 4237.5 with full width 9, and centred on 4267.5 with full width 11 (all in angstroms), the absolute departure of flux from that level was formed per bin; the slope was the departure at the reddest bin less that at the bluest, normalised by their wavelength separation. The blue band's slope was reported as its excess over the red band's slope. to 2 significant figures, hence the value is 1.1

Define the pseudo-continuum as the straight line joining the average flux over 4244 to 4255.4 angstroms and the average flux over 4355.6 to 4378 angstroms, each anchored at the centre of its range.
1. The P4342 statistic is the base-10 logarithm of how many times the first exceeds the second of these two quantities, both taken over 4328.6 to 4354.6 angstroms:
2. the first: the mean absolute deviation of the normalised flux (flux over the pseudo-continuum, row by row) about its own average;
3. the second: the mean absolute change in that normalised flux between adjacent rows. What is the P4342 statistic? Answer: 0.04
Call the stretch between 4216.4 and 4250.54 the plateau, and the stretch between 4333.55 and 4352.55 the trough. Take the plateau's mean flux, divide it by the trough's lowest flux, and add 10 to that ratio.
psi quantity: 12.4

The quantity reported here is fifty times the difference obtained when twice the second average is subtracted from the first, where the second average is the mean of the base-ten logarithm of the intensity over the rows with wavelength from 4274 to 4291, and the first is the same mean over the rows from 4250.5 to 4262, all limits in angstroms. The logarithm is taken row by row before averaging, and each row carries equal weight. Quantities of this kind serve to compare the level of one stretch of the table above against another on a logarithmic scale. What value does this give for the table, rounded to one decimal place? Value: -57.7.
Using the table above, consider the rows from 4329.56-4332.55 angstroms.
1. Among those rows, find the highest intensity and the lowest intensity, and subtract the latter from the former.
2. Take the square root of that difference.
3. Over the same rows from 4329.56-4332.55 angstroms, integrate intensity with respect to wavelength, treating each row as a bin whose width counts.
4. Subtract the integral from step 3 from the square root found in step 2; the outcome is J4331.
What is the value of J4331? -48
